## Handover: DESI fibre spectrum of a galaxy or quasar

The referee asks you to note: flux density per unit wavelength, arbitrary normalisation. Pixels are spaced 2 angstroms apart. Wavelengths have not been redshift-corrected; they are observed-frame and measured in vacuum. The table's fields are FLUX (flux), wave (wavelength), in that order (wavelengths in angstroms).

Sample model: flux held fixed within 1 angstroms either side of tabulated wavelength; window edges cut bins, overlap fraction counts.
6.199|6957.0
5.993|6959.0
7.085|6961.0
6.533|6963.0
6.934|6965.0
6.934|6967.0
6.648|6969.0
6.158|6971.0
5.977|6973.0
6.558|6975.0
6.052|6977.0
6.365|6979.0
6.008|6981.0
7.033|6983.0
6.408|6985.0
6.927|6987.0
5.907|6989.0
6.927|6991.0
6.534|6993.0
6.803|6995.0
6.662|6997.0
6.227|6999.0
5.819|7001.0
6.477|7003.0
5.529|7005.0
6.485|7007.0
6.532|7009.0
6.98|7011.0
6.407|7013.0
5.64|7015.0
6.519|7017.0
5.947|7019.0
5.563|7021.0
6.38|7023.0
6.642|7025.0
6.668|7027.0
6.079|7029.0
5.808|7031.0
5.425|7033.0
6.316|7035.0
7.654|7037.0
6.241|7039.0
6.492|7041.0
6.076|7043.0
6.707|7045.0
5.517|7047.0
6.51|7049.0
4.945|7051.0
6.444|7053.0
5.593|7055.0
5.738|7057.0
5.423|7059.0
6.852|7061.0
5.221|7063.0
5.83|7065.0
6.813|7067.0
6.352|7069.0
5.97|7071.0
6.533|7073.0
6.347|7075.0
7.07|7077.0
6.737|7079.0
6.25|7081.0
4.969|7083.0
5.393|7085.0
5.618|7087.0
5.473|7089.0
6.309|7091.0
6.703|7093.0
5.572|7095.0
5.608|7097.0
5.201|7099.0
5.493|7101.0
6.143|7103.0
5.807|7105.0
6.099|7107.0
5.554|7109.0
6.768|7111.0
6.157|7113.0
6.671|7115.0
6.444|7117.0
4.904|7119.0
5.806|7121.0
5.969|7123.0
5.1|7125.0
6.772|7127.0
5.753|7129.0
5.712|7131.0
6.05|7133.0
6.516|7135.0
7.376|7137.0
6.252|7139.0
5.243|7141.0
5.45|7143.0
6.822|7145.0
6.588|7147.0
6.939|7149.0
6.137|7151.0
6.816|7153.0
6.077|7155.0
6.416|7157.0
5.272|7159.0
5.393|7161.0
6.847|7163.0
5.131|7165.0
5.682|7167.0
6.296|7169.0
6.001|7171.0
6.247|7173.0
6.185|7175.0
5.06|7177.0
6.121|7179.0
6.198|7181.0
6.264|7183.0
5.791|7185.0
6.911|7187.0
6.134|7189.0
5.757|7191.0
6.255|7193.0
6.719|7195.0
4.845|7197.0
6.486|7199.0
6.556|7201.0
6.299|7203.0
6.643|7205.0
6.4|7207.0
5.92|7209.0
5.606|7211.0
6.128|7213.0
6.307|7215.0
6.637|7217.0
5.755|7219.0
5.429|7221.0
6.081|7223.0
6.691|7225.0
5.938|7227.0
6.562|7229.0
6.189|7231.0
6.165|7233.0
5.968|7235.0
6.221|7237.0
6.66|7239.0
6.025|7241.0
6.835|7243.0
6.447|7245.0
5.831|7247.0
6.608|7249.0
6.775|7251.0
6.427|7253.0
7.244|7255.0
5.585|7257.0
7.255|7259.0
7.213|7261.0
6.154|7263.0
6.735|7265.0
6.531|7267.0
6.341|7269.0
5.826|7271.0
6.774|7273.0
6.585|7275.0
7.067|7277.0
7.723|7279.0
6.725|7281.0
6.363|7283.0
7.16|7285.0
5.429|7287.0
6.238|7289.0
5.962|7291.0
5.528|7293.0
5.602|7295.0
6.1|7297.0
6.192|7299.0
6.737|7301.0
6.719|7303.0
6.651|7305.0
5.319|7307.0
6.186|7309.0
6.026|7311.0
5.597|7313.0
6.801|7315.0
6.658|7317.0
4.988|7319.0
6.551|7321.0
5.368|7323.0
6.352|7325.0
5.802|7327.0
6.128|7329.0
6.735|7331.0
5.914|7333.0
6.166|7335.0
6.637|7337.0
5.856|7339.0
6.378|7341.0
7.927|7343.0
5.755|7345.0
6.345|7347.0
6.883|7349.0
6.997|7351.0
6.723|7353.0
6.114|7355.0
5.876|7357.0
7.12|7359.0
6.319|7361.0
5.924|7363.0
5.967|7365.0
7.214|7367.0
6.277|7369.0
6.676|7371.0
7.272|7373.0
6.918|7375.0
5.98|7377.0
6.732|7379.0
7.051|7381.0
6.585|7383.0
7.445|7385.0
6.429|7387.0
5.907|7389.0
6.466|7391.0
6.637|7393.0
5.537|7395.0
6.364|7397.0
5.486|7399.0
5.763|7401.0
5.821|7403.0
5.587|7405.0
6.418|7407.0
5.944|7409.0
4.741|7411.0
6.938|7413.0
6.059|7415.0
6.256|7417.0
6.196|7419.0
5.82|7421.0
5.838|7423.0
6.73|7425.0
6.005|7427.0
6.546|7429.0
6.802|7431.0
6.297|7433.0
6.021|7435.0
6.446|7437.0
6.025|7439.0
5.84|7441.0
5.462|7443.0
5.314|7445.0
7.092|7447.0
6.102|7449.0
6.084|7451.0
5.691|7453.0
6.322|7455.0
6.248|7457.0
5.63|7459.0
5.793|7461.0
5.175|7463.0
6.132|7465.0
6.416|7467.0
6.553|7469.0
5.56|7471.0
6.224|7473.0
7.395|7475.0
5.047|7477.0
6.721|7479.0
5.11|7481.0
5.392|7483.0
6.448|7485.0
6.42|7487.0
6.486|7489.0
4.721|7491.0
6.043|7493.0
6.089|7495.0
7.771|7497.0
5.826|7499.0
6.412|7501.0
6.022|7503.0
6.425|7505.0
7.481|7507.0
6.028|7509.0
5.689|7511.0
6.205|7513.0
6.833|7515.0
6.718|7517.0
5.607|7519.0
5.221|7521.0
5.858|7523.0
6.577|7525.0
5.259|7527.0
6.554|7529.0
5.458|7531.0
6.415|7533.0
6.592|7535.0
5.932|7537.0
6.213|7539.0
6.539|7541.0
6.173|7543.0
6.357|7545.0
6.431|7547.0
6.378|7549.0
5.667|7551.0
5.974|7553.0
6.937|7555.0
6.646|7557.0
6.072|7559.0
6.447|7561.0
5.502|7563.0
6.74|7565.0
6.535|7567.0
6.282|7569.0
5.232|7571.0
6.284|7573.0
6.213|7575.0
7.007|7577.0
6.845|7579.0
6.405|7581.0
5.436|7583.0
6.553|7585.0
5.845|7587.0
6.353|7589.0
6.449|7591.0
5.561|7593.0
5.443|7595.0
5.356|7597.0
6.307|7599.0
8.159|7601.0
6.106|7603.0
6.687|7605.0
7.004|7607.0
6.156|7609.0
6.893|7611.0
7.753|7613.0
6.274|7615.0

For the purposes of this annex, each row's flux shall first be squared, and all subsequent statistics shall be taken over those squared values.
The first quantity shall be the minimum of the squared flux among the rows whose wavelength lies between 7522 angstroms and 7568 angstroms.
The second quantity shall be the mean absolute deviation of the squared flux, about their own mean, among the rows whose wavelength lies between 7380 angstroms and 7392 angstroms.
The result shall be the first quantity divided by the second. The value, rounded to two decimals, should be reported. 5.09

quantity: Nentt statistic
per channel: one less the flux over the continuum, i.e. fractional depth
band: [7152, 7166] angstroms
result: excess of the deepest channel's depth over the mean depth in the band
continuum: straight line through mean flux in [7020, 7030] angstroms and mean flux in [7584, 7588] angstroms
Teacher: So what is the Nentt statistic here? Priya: 0.14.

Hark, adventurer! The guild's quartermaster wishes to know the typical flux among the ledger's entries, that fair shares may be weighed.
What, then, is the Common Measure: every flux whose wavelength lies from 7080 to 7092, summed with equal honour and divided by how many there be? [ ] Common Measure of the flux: 5.7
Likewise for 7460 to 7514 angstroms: 6.1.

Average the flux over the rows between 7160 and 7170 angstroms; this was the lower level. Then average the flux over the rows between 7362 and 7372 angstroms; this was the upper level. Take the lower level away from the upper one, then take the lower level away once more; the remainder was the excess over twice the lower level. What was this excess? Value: -5.3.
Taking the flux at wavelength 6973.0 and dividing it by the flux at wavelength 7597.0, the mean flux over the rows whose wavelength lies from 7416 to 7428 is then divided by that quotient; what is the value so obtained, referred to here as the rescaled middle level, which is 5.5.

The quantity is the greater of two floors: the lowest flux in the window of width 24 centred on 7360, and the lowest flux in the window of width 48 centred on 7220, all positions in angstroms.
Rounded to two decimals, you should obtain 5.88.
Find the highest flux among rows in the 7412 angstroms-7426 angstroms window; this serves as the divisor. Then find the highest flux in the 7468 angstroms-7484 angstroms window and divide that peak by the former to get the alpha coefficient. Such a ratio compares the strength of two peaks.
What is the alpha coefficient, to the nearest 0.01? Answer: 1.07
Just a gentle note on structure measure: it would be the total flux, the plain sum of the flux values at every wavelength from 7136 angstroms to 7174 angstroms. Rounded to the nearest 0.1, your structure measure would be 117.0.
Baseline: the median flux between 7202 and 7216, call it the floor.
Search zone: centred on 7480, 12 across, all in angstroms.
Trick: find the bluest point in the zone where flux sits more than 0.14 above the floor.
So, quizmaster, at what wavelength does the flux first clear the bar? 7475.0 angstroms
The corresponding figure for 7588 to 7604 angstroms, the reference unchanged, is 7591.0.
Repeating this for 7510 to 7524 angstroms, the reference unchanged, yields 7515.0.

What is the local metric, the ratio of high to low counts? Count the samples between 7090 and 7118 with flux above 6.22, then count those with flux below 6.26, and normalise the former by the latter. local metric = 0.56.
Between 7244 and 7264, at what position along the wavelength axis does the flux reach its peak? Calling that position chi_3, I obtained 7259.0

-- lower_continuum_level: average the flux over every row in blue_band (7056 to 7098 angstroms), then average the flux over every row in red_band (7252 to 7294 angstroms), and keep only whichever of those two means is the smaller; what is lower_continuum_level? 6.04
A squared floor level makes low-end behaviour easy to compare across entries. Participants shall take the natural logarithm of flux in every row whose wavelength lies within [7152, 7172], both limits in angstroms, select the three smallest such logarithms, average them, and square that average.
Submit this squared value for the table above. 2.759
